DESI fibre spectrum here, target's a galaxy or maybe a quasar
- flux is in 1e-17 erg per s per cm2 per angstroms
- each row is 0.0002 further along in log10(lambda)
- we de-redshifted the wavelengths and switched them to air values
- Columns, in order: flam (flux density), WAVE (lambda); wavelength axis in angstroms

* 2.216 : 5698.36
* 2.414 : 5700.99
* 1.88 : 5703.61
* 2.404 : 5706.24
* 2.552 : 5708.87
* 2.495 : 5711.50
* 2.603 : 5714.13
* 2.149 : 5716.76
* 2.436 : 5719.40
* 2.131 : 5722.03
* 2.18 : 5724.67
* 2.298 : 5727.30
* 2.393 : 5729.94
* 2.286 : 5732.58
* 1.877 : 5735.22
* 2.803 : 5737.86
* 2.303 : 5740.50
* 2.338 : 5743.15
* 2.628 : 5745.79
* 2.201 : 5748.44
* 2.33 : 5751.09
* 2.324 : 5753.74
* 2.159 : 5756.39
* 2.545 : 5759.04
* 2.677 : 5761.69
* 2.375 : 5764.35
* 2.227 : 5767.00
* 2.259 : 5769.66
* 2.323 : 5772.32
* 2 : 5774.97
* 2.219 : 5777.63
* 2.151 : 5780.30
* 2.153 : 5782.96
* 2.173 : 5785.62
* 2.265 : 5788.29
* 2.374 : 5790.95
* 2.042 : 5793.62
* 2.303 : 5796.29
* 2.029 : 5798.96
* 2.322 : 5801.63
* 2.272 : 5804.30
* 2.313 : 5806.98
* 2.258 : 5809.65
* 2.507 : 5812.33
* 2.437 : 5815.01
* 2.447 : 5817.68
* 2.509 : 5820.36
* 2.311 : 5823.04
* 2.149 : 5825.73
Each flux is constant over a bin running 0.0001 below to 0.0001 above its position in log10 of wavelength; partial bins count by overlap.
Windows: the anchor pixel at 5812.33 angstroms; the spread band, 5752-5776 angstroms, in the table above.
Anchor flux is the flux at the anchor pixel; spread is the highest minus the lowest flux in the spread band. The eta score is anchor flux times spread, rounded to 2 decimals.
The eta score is 1.70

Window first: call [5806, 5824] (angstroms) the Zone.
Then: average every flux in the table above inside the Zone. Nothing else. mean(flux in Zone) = 2.40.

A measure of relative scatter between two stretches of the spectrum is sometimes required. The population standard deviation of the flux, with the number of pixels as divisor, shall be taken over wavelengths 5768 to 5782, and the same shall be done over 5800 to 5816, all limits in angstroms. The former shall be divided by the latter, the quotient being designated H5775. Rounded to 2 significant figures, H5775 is 1.2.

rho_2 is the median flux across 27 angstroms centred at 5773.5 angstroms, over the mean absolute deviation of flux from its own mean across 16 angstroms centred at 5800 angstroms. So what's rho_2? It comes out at 18.7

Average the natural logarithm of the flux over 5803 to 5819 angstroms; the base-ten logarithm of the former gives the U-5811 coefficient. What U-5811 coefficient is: -0.064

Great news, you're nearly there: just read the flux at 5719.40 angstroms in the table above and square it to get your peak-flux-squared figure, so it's 5.93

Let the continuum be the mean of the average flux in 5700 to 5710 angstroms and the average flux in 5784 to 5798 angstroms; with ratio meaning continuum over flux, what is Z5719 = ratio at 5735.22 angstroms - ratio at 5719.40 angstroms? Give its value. 0.28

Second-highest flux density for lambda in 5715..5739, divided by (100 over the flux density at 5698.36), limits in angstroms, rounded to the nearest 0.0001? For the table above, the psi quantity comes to 0.0540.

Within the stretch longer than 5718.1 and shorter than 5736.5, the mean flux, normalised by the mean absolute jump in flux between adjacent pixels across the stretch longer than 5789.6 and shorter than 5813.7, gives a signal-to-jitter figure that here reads 11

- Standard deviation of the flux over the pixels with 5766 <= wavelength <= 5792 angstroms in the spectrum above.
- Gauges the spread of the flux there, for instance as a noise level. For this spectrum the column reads 0.10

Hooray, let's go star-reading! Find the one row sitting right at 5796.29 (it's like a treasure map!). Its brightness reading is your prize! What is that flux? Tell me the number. 2.303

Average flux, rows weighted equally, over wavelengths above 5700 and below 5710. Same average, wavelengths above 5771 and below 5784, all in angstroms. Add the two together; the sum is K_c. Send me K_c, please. 4.48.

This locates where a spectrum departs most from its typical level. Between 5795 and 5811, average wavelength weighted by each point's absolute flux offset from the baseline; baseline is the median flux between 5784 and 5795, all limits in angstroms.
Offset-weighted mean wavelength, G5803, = 5801.6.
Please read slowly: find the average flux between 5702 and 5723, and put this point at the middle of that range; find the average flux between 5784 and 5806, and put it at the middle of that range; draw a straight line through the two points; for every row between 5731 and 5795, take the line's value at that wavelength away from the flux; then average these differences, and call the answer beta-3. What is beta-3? 0.03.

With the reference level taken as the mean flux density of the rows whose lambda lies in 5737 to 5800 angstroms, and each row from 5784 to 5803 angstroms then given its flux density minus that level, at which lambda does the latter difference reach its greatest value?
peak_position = 5790.95 angstroms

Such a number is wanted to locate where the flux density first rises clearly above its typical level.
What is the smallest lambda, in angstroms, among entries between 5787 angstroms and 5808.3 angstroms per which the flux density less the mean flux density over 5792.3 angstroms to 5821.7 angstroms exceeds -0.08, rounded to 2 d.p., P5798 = 5788.29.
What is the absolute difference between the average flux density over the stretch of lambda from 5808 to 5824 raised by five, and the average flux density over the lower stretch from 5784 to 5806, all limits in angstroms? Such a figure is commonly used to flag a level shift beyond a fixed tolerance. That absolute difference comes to 5.19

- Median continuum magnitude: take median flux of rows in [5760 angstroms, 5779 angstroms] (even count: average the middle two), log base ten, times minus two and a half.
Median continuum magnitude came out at -0.885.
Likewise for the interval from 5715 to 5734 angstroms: -0.898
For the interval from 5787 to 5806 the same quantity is -0.891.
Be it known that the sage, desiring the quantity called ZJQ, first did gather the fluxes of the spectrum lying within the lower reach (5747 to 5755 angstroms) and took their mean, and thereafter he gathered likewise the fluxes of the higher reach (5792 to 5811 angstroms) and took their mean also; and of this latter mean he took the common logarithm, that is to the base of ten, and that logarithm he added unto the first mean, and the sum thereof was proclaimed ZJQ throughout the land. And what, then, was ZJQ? 2.63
